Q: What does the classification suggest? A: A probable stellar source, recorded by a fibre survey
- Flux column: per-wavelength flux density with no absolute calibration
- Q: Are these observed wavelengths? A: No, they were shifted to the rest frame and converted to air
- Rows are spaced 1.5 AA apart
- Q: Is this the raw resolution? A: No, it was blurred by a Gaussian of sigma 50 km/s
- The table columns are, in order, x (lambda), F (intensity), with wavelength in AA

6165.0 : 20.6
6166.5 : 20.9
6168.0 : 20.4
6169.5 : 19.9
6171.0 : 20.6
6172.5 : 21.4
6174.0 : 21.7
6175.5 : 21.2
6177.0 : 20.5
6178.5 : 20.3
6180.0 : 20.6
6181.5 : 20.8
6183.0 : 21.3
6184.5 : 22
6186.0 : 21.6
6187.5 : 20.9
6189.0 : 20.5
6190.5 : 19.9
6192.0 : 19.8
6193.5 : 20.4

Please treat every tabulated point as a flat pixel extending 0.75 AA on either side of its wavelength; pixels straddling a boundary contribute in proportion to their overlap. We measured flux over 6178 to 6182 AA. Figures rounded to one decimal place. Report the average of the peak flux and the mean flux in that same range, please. 20.7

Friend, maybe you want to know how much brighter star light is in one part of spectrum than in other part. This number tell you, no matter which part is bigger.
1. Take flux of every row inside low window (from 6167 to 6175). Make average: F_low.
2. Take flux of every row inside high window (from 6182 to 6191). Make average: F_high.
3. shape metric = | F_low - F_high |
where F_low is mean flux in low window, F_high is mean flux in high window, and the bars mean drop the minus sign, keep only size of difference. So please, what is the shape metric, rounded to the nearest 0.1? 0.2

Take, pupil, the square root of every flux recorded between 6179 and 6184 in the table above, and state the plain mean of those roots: 4.57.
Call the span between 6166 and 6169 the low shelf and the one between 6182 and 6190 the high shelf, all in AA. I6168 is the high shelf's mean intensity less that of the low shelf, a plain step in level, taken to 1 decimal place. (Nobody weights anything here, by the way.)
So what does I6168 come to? 0.6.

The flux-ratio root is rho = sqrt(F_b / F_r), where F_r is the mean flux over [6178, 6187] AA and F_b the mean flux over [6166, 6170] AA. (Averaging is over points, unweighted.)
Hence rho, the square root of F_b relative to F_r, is 0.983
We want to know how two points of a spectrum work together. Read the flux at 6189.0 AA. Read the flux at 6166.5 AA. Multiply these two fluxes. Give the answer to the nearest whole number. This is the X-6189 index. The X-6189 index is 428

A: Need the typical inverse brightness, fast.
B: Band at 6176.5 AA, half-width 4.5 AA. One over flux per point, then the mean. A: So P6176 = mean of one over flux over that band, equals 0.0478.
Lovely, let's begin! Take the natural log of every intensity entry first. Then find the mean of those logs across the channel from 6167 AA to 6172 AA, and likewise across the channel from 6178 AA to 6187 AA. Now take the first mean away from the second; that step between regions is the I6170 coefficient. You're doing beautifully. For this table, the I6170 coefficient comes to 0.04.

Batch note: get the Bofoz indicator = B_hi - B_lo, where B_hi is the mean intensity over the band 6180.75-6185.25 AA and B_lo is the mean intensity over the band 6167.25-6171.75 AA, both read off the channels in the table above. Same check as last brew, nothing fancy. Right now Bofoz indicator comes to 1.1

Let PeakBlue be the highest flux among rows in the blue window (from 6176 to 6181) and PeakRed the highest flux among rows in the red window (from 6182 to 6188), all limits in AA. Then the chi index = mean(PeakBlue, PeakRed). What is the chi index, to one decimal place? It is 21.3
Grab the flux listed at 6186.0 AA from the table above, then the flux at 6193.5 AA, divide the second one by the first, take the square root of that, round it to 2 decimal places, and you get 0.97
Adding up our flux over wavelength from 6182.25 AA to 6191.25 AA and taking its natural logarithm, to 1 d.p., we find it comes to 5.2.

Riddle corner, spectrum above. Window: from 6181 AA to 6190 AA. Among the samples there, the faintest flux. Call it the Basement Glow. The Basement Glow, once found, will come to 20.5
